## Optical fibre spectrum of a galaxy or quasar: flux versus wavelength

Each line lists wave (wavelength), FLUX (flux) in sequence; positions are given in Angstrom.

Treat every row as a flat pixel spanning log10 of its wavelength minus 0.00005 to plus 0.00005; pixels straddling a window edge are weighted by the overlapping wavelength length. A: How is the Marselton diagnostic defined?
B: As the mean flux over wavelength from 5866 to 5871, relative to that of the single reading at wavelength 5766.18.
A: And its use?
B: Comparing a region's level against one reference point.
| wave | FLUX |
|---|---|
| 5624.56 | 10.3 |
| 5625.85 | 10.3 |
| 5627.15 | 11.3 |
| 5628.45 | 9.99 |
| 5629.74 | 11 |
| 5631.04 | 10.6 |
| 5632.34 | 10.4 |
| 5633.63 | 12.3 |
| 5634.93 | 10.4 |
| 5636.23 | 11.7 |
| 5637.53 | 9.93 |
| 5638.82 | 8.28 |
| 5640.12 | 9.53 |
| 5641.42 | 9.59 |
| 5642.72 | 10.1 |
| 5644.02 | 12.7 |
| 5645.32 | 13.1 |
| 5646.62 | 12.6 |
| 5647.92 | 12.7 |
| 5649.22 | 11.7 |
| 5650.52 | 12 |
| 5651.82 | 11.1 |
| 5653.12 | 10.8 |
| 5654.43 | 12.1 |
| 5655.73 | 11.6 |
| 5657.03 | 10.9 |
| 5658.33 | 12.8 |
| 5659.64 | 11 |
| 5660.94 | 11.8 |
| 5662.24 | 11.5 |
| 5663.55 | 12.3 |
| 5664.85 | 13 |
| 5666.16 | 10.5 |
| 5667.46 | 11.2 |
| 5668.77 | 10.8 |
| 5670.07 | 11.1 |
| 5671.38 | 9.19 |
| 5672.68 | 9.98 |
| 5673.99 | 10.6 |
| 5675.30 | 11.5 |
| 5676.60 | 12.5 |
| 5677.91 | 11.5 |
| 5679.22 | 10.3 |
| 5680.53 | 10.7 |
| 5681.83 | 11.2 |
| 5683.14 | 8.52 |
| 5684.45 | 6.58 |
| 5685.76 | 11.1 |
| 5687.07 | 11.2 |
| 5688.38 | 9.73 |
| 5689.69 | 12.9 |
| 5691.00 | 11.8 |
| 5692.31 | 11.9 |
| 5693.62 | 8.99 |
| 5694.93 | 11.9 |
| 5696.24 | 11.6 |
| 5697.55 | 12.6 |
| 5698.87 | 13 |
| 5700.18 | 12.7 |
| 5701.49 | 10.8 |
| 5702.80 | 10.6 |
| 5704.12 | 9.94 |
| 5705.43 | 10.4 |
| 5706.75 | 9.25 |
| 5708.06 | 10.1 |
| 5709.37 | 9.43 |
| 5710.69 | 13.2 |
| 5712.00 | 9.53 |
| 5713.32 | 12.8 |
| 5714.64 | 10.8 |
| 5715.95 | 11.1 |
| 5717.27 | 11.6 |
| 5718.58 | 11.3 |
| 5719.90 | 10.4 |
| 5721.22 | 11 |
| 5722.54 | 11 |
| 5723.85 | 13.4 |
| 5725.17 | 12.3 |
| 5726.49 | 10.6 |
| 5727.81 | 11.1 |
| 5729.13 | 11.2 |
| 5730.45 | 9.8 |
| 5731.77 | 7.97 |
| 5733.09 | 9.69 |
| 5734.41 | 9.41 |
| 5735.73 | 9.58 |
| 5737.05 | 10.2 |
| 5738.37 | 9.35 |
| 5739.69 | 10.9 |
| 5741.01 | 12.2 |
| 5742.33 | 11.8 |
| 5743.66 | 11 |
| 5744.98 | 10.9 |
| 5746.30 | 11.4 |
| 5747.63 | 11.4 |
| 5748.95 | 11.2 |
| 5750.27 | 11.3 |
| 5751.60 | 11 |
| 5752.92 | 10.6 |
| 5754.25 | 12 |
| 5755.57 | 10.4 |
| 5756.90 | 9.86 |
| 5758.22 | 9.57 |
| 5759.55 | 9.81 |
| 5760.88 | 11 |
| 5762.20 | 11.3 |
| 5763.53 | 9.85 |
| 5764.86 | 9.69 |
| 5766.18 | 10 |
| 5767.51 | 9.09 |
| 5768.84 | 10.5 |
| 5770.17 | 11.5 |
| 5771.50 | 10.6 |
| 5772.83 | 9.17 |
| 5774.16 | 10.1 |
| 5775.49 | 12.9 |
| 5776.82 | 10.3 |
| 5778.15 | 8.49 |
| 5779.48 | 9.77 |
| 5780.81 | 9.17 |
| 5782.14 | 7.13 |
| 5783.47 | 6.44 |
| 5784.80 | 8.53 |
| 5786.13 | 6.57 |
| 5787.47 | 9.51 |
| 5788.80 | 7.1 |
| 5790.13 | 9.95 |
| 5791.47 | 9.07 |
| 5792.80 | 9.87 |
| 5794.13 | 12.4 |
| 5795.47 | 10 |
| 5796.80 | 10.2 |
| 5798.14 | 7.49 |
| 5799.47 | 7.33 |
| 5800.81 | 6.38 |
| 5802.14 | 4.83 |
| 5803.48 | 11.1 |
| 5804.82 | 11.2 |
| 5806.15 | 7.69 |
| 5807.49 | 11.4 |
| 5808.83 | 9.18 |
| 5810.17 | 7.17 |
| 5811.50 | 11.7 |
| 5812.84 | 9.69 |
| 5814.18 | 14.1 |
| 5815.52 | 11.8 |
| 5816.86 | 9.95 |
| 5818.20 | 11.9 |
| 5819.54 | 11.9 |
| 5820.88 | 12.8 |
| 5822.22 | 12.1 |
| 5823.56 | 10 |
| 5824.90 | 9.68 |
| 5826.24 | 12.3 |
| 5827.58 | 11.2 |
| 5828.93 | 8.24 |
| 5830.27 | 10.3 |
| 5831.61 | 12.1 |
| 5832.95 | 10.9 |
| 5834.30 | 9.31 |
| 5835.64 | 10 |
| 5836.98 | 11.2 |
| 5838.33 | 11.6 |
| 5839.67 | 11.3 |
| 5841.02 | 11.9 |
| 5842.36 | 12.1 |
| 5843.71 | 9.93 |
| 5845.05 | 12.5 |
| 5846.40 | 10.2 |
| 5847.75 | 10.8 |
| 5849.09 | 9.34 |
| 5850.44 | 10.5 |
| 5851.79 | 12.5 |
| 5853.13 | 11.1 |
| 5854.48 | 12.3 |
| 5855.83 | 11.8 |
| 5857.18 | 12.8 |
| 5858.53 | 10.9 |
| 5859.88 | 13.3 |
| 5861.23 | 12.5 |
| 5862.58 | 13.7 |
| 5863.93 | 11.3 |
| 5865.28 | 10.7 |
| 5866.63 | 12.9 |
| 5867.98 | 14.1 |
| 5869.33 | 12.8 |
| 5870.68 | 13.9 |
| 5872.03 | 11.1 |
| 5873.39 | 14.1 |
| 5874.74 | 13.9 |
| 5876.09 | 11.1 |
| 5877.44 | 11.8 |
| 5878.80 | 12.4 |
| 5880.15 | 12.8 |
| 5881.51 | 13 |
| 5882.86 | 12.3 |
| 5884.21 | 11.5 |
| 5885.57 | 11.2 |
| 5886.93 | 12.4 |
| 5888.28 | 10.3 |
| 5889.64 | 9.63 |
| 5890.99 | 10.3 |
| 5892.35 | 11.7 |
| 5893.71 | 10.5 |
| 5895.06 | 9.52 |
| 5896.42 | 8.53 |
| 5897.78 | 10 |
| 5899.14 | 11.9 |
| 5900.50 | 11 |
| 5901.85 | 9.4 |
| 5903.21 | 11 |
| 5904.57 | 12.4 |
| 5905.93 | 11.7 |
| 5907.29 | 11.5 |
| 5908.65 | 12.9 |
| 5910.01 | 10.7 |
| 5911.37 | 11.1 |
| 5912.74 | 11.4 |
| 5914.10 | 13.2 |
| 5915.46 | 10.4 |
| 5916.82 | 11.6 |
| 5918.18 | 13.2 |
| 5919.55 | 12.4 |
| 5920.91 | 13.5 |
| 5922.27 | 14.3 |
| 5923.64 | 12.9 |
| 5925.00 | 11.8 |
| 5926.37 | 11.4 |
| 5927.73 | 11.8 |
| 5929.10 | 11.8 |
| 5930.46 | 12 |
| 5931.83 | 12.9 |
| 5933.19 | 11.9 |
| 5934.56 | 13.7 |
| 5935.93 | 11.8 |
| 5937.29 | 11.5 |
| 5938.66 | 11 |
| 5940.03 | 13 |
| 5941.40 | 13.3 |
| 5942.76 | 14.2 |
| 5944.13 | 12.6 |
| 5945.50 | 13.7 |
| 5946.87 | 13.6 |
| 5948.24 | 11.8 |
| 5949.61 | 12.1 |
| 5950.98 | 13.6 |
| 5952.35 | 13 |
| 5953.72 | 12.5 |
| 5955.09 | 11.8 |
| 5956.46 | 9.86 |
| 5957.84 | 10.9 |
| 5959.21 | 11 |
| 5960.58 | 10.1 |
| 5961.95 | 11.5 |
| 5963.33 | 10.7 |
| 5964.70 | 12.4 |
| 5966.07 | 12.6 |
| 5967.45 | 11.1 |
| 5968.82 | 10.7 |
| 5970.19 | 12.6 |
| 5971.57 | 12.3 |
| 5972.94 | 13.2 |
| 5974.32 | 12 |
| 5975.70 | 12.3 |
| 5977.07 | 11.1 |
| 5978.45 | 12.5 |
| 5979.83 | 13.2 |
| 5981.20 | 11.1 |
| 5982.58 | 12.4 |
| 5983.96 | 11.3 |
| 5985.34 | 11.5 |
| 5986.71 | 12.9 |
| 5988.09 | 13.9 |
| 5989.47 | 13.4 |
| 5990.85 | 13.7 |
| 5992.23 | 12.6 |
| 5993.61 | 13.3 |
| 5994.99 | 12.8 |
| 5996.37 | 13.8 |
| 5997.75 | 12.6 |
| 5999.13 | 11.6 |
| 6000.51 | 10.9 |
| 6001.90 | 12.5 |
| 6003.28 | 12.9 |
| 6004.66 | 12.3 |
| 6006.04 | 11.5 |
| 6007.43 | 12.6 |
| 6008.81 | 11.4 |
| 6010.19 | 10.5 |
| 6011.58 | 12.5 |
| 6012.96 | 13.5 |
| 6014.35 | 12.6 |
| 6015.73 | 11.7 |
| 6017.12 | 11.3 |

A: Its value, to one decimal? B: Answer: 1.3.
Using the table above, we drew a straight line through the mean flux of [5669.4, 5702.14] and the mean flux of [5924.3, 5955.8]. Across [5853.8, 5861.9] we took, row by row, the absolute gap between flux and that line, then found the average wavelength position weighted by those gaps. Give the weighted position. 5858.6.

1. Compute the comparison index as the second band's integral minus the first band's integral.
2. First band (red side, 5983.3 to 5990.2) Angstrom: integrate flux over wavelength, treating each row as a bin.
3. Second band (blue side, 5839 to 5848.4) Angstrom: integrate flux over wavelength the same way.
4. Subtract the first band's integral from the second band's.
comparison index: 19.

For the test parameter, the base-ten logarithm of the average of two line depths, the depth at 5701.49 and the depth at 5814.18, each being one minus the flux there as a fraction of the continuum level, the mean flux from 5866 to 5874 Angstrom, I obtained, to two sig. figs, -1.3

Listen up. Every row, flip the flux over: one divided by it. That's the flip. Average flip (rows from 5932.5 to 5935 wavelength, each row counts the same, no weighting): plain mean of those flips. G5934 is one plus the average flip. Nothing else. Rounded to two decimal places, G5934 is 1.08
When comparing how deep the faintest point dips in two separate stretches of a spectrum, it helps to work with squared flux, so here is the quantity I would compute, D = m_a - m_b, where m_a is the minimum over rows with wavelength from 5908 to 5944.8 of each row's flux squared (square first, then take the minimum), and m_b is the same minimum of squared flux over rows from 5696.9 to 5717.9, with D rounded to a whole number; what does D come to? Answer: 23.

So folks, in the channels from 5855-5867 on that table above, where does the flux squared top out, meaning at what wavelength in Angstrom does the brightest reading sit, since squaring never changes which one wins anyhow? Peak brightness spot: 5862.58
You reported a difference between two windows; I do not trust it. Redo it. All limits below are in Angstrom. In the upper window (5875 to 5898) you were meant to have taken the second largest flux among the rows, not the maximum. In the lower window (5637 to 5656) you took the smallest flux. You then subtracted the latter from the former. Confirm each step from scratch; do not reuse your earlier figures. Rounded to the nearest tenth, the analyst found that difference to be 4.5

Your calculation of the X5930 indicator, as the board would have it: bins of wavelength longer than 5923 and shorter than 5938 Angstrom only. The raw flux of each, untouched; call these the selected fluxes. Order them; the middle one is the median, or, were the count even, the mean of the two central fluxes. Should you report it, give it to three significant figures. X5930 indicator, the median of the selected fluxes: 11.8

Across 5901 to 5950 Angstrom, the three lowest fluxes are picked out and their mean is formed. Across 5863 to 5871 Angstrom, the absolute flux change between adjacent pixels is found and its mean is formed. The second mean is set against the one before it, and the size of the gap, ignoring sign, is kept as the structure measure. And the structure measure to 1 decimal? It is 8.9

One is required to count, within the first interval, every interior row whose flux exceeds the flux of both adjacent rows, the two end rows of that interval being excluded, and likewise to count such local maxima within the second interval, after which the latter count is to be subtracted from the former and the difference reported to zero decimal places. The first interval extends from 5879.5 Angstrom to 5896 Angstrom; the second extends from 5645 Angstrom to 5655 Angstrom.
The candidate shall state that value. 1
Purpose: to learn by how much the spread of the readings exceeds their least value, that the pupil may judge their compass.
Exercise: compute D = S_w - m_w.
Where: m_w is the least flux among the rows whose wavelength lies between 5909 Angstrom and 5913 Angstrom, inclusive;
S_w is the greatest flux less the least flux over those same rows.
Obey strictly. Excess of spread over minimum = -10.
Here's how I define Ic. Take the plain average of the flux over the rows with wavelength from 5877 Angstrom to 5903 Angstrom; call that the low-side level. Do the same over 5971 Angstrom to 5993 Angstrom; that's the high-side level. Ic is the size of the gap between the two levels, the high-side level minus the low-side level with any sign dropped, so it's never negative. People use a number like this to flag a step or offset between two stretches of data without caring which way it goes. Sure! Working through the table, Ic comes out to 1.4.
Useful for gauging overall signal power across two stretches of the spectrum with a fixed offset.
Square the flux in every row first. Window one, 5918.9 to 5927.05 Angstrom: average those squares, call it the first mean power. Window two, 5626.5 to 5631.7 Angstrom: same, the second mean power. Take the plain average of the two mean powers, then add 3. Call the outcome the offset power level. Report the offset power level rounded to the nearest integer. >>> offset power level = 142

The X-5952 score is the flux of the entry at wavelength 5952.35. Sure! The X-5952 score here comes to 13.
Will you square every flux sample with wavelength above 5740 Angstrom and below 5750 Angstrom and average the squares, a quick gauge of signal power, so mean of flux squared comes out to 130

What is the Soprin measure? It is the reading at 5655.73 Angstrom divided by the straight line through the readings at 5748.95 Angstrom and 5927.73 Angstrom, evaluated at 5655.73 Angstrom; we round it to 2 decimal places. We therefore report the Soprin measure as 1.07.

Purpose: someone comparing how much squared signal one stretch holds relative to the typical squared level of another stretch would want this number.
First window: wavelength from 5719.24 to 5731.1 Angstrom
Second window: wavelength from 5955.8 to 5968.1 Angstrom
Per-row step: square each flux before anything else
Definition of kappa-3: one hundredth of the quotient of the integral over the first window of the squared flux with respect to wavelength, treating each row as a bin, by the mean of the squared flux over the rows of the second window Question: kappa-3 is 0.120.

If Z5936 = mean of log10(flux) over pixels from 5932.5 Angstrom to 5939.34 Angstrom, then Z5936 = 1.08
